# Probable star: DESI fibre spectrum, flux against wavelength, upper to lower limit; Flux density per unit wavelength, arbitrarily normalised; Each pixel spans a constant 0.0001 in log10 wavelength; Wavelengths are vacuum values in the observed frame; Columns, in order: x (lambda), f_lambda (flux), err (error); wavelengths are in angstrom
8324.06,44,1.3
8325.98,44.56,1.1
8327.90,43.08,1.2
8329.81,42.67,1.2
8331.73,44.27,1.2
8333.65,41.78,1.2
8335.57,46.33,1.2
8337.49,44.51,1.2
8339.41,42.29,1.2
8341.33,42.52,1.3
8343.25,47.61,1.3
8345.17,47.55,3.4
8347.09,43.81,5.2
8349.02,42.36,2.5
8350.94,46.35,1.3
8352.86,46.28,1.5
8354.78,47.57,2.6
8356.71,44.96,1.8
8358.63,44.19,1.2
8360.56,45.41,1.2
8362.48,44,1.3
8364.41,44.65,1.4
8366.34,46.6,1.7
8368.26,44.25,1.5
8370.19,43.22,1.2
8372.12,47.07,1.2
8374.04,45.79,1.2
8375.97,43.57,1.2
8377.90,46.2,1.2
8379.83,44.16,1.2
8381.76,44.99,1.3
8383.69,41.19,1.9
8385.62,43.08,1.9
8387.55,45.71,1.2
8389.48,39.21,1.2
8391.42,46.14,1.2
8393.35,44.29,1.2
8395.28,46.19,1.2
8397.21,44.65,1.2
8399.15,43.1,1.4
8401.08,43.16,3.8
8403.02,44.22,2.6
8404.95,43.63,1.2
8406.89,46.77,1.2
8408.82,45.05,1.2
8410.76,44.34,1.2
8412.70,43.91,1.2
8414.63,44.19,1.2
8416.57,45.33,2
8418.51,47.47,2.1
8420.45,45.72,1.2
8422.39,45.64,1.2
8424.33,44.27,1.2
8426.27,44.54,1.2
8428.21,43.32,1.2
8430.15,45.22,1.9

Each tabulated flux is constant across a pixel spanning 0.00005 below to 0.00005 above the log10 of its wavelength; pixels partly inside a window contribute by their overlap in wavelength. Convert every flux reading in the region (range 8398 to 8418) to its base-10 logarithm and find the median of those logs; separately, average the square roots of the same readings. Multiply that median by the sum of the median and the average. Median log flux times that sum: 13.7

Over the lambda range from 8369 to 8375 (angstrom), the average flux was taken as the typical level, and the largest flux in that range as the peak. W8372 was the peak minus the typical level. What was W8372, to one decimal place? 1.7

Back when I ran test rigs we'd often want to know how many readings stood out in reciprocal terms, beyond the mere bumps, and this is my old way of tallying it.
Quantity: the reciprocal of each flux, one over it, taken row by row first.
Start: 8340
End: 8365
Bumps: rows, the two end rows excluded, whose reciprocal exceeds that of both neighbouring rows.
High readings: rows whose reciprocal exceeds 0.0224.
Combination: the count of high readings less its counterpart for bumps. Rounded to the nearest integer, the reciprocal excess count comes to 1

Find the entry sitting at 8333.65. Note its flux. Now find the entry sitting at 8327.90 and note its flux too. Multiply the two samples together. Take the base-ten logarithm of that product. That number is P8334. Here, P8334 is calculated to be 3.26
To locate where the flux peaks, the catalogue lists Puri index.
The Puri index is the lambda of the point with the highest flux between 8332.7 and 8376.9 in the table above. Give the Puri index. 8343.25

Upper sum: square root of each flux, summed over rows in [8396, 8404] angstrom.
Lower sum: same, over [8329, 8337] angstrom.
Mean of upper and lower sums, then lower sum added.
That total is 52.9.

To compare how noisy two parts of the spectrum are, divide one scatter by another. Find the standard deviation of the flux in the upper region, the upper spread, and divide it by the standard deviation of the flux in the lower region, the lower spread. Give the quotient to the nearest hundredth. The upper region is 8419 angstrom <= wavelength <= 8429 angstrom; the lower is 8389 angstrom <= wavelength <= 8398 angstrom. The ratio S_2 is 0.35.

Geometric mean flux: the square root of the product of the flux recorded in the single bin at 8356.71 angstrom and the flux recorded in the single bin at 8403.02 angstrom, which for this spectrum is 44.6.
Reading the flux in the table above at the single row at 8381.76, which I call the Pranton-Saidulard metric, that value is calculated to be 44.99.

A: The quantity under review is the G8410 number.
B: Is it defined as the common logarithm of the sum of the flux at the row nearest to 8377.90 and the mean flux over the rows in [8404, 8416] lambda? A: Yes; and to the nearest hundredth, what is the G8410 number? 1.96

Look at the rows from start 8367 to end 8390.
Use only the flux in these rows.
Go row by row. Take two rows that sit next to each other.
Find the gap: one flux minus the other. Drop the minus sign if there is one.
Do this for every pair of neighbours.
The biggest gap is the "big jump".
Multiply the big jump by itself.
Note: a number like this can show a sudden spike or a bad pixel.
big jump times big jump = 42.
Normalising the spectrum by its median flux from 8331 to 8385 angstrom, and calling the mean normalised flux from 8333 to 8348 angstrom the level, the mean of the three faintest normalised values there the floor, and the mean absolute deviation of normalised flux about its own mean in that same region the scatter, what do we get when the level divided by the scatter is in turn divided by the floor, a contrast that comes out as 24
